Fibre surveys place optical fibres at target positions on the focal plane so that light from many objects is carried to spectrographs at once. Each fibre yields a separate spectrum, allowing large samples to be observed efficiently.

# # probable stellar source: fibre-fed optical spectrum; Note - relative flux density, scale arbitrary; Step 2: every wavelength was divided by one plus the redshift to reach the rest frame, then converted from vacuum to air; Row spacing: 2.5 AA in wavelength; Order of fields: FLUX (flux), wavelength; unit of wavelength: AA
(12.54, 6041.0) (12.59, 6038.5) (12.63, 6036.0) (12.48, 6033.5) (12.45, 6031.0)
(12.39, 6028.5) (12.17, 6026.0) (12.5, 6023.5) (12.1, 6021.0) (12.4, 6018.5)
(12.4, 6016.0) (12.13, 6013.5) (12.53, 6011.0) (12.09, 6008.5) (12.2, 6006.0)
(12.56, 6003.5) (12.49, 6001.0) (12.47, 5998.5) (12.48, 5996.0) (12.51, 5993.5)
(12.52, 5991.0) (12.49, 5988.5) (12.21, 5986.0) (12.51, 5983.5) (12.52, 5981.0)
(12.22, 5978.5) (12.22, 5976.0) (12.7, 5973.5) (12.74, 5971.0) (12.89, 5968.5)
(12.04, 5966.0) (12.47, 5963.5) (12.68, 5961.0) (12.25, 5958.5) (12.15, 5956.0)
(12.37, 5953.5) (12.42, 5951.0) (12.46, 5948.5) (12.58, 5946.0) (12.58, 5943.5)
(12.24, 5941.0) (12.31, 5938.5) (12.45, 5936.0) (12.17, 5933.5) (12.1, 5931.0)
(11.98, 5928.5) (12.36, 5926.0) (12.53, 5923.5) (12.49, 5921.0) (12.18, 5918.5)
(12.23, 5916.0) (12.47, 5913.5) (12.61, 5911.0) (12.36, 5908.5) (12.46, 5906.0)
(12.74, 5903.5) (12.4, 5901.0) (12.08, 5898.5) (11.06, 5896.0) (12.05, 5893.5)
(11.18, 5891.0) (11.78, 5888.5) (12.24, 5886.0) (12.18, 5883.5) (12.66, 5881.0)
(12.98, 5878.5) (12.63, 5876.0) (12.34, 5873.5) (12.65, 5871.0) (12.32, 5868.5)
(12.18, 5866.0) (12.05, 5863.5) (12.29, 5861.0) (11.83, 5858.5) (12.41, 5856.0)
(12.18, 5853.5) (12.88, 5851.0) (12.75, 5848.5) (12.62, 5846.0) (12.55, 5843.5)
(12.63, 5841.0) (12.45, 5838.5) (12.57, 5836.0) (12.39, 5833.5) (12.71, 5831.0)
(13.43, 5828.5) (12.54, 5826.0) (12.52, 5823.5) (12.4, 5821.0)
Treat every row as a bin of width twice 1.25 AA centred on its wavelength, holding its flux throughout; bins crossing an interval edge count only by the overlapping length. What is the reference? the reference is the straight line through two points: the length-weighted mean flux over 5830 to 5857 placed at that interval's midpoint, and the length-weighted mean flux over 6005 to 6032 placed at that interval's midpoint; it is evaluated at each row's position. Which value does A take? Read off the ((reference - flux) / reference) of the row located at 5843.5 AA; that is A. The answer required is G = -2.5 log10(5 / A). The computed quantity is -9.7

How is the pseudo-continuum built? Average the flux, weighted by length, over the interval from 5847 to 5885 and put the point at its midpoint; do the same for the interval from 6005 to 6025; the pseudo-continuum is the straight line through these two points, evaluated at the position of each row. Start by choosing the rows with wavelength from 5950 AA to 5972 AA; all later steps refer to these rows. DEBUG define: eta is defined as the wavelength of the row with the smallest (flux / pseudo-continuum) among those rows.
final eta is 5966.0 AA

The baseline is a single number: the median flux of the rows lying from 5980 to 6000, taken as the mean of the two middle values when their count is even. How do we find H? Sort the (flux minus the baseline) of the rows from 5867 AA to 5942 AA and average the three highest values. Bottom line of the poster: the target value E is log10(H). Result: -0.53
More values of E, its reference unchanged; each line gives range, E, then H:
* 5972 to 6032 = -1.01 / 0.10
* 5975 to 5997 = -1.78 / 0.02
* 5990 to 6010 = -1.52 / 0.03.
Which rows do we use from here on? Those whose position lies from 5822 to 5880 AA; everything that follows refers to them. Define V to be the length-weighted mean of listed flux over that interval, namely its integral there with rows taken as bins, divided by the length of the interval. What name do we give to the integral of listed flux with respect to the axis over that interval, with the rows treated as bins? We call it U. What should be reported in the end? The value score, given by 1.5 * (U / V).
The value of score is 87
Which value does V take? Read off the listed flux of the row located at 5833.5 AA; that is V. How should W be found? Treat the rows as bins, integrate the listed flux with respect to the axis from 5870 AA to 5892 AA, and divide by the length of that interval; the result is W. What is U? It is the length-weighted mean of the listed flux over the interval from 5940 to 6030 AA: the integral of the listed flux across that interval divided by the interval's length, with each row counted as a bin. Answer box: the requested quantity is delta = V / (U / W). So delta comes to 12.3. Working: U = 12.4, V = 12.39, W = 12.30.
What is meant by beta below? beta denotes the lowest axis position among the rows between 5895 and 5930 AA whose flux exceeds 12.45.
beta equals 5903.5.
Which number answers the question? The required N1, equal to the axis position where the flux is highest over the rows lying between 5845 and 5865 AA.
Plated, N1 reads 5851.0 AA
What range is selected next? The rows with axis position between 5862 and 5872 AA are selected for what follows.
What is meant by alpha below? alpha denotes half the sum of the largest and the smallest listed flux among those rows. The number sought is 12.35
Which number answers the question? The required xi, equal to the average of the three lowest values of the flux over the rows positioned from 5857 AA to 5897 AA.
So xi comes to 11.3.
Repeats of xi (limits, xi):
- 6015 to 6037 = 12.2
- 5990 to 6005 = 12.5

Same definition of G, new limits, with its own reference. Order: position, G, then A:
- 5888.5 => -4.9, 0.057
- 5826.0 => -7.9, 0.003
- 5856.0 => -6.7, 0.010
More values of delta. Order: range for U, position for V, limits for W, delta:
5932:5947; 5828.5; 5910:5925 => 13.5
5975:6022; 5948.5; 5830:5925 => 12.4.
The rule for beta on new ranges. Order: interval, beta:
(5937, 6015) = 5943.5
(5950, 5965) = 5961.0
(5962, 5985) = 5963.5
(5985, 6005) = 5988.5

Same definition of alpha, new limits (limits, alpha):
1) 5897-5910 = 12.41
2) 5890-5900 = 11.57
